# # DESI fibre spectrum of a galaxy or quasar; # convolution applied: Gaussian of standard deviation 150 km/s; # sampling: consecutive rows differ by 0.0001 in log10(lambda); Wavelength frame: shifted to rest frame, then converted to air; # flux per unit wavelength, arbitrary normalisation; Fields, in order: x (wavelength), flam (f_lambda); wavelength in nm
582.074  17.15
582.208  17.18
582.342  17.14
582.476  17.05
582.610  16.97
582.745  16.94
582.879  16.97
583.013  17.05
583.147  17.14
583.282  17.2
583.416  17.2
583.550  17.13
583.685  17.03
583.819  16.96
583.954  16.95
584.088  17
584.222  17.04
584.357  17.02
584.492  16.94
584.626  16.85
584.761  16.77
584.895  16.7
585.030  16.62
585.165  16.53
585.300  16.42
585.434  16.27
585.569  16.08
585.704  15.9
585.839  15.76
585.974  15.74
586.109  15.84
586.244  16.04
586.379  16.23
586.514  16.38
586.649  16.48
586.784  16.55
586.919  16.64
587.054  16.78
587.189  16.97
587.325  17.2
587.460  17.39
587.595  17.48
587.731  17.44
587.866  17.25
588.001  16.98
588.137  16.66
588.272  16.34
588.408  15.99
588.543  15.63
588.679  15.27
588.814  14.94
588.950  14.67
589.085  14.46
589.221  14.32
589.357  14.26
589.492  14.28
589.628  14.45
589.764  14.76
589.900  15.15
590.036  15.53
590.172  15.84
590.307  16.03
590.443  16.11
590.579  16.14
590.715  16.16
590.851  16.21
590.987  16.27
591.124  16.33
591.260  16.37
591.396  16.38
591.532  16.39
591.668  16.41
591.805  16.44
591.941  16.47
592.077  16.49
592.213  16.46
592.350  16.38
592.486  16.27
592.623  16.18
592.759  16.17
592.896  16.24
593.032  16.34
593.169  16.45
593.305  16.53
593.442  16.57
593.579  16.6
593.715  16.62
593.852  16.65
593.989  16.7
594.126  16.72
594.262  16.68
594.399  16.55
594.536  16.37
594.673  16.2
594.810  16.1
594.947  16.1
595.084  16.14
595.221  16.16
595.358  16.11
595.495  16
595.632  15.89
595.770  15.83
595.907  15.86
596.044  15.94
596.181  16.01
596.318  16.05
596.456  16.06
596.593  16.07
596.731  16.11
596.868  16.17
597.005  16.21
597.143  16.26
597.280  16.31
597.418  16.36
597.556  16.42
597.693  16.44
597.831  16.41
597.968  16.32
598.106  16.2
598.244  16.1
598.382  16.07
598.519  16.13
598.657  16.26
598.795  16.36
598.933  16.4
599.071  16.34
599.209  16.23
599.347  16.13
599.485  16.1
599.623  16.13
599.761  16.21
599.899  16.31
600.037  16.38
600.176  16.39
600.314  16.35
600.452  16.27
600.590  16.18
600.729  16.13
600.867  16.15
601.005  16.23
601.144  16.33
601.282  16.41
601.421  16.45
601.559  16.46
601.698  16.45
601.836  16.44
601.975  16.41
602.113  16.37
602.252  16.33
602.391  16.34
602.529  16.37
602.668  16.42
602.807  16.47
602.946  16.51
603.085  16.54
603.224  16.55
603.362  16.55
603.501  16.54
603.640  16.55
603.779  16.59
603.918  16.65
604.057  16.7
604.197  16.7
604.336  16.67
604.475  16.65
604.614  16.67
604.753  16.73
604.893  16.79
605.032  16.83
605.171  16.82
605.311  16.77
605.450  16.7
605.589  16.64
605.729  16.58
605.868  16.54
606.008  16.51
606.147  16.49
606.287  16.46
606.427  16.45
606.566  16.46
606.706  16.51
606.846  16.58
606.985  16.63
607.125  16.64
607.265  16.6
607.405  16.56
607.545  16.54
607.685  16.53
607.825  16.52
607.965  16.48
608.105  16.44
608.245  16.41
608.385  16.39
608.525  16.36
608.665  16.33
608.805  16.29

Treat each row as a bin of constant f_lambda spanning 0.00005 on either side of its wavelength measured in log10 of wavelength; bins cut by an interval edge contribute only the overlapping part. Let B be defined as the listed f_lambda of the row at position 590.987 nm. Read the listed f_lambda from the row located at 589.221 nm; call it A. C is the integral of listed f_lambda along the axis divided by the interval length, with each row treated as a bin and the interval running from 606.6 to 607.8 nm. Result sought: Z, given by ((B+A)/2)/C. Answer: 0.92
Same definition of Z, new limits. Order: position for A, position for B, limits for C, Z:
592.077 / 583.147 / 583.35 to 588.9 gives 1.02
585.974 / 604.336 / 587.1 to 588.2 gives 0.94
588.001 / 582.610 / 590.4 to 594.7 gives 1.03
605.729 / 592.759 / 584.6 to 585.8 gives 1.00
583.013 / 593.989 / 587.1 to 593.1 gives 1.05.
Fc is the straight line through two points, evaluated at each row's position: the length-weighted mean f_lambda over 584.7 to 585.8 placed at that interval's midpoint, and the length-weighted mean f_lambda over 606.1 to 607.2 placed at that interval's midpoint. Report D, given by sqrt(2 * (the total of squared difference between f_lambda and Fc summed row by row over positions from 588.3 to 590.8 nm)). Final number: 8.3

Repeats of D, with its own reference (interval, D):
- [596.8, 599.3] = 1.3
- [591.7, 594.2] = 1.0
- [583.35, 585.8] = 3.1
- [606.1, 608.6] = 0.5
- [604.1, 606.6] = 1.1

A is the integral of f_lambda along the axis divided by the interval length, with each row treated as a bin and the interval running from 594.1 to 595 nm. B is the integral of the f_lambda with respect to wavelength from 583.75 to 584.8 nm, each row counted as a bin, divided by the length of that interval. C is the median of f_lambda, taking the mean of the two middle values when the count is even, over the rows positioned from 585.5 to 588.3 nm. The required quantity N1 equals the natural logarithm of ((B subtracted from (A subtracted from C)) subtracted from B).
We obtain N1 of 3.52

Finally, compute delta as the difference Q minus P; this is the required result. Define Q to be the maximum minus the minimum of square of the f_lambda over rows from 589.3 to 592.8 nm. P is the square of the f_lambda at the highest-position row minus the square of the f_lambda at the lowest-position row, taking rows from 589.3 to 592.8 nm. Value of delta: 10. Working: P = 58.1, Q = 69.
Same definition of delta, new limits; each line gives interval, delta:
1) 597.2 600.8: 18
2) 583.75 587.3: 42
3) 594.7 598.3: 20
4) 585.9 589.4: 147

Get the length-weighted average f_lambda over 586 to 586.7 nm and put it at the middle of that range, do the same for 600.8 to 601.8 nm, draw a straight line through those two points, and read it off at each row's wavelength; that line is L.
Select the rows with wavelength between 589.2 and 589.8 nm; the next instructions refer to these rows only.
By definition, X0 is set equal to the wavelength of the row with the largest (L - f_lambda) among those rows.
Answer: 589.357 nm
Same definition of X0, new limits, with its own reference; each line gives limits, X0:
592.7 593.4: 592.759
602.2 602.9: 602.252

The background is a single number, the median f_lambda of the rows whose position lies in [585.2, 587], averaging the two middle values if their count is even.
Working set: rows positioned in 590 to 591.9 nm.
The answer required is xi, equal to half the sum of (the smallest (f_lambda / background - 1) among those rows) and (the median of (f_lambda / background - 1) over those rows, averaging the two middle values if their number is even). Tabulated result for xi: -0.021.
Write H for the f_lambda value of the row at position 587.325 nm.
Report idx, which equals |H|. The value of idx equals 17.2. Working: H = 17.2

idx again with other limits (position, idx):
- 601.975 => 16.4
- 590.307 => 16.0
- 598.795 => 16.4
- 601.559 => 16.5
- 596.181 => 16.0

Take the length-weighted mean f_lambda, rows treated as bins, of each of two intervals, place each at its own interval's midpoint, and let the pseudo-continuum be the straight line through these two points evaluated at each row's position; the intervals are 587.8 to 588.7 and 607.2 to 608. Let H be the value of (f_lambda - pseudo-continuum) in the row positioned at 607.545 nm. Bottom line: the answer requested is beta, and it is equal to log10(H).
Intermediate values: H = 0.01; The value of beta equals -2.0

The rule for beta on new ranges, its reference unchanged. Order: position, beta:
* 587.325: -0.1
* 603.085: -1.3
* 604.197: -0.7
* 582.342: -0.1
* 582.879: -0.2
